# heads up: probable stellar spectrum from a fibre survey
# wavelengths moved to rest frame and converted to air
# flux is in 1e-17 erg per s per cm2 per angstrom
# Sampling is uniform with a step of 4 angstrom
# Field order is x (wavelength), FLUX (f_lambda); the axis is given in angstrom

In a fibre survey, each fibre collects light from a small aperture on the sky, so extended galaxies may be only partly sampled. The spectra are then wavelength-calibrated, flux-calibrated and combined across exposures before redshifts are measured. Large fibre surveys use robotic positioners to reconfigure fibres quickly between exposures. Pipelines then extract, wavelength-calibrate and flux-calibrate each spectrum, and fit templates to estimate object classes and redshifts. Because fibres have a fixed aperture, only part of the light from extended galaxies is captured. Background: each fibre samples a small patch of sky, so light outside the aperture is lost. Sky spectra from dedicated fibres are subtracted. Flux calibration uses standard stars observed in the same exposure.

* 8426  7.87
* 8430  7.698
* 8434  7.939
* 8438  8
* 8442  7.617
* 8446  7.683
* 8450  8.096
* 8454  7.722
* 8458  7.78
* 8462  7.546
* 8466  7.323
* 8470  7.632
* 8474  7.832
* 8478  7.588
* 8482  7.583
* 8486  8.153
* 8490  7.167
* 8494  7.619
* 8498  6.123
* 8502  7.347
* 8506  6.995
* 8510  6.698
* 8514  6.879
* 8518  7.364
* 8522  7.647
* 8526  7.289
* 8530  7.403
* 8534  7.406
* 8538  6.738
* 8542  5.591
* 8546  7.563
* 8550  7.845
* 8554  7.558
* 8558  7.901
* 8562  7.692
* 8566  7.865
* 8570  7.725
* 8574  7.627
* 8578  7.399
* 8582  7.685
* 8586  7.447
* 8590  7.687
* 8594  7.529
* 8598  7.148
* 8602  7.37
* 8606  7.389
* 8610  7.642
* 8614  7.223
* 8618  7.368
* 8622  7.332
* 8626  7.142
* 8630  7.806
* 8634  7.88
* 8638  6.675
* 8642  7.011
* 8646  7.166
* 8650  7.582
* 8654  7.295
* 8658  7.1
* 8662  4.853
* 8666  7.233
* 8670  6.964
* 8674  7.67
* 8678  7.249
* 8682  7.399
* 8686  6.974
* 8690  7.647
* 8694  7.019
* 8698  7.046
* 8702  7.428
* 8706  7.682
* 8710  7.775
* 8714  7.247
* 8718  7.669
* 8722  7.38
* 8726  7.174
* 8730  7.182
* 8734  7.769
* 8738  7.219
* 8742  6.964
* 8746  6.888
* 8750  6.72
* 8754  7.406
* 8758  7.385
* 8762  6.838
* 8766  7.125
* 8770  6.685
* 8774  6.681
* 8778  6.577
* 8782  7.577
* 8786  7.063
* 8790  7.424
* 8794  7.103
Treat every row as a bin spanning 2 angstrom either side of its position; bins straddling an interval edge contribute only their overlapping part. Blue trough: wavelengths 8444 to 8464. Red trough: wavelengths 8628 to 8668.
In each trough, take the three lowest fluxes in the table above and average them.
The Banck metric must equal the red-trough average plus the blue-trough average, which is 13.8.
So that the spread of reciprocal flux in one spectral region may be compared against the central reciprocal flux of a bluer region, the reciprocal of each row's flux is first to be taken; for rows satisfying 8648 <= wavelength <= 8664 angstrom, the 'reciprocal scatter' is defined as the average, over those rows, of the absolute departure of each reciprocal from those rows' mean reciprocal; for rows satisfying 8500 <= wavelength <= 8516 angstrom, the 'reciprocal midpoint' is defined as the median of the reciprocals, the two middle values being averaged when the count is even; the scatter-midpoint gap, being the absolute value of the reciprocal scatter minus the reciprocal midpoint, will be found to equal 0.1181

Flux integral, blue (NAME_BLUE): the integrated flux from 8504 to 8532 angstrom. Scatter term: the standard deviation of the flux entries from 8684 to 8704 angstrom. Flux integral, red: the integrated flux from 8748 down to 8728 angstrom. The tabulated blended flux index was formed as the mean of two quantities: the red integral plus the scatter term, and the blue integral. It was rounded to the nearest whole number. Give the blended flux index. 173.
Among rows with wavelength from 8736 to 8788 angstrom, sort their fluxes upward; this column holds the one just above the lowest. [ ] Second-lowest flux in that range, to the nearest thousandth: 6.681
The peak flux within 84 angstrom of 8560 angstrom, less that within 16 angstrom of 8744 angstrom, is 0.38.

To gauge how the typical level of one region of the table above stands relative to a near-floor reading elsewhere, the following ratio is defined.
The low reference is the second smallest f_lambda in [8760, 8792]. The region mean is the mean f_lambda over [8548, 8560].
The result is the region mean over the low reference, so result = 1.16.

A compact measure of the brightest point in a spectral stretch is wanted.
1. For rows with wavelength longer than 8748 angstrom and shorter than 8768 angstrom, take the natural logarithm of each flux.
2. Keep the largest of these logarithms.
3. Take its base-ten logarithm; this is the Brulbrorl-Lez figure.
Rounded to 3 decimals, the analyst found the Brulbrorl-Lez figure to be 0.302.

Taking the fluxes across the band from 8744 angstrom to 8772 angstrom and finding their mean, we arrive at 7.01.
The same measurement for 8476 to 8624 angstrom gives 7.37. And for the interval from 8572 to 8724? 7.31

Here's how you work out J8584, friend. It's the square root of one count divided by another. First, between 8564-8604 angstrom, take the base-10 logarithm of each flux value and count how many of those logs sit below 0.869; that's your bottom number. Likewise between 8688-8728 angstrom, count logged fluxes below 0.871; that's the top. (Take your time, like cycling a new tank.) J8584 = 1.73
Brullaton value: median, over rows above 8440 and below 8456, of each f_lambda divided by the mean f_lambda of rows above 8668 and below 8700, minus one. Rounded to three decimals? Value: 0.063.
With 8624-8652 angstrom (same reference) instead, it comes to -0.011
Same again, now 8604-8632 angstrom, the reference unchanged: 0.017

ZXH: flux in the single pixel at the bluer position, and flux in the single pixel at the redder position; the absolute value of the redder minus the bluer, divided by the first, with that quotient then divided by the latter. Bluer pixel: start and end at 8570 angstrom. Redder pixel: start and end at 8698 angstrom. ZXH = 0.012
